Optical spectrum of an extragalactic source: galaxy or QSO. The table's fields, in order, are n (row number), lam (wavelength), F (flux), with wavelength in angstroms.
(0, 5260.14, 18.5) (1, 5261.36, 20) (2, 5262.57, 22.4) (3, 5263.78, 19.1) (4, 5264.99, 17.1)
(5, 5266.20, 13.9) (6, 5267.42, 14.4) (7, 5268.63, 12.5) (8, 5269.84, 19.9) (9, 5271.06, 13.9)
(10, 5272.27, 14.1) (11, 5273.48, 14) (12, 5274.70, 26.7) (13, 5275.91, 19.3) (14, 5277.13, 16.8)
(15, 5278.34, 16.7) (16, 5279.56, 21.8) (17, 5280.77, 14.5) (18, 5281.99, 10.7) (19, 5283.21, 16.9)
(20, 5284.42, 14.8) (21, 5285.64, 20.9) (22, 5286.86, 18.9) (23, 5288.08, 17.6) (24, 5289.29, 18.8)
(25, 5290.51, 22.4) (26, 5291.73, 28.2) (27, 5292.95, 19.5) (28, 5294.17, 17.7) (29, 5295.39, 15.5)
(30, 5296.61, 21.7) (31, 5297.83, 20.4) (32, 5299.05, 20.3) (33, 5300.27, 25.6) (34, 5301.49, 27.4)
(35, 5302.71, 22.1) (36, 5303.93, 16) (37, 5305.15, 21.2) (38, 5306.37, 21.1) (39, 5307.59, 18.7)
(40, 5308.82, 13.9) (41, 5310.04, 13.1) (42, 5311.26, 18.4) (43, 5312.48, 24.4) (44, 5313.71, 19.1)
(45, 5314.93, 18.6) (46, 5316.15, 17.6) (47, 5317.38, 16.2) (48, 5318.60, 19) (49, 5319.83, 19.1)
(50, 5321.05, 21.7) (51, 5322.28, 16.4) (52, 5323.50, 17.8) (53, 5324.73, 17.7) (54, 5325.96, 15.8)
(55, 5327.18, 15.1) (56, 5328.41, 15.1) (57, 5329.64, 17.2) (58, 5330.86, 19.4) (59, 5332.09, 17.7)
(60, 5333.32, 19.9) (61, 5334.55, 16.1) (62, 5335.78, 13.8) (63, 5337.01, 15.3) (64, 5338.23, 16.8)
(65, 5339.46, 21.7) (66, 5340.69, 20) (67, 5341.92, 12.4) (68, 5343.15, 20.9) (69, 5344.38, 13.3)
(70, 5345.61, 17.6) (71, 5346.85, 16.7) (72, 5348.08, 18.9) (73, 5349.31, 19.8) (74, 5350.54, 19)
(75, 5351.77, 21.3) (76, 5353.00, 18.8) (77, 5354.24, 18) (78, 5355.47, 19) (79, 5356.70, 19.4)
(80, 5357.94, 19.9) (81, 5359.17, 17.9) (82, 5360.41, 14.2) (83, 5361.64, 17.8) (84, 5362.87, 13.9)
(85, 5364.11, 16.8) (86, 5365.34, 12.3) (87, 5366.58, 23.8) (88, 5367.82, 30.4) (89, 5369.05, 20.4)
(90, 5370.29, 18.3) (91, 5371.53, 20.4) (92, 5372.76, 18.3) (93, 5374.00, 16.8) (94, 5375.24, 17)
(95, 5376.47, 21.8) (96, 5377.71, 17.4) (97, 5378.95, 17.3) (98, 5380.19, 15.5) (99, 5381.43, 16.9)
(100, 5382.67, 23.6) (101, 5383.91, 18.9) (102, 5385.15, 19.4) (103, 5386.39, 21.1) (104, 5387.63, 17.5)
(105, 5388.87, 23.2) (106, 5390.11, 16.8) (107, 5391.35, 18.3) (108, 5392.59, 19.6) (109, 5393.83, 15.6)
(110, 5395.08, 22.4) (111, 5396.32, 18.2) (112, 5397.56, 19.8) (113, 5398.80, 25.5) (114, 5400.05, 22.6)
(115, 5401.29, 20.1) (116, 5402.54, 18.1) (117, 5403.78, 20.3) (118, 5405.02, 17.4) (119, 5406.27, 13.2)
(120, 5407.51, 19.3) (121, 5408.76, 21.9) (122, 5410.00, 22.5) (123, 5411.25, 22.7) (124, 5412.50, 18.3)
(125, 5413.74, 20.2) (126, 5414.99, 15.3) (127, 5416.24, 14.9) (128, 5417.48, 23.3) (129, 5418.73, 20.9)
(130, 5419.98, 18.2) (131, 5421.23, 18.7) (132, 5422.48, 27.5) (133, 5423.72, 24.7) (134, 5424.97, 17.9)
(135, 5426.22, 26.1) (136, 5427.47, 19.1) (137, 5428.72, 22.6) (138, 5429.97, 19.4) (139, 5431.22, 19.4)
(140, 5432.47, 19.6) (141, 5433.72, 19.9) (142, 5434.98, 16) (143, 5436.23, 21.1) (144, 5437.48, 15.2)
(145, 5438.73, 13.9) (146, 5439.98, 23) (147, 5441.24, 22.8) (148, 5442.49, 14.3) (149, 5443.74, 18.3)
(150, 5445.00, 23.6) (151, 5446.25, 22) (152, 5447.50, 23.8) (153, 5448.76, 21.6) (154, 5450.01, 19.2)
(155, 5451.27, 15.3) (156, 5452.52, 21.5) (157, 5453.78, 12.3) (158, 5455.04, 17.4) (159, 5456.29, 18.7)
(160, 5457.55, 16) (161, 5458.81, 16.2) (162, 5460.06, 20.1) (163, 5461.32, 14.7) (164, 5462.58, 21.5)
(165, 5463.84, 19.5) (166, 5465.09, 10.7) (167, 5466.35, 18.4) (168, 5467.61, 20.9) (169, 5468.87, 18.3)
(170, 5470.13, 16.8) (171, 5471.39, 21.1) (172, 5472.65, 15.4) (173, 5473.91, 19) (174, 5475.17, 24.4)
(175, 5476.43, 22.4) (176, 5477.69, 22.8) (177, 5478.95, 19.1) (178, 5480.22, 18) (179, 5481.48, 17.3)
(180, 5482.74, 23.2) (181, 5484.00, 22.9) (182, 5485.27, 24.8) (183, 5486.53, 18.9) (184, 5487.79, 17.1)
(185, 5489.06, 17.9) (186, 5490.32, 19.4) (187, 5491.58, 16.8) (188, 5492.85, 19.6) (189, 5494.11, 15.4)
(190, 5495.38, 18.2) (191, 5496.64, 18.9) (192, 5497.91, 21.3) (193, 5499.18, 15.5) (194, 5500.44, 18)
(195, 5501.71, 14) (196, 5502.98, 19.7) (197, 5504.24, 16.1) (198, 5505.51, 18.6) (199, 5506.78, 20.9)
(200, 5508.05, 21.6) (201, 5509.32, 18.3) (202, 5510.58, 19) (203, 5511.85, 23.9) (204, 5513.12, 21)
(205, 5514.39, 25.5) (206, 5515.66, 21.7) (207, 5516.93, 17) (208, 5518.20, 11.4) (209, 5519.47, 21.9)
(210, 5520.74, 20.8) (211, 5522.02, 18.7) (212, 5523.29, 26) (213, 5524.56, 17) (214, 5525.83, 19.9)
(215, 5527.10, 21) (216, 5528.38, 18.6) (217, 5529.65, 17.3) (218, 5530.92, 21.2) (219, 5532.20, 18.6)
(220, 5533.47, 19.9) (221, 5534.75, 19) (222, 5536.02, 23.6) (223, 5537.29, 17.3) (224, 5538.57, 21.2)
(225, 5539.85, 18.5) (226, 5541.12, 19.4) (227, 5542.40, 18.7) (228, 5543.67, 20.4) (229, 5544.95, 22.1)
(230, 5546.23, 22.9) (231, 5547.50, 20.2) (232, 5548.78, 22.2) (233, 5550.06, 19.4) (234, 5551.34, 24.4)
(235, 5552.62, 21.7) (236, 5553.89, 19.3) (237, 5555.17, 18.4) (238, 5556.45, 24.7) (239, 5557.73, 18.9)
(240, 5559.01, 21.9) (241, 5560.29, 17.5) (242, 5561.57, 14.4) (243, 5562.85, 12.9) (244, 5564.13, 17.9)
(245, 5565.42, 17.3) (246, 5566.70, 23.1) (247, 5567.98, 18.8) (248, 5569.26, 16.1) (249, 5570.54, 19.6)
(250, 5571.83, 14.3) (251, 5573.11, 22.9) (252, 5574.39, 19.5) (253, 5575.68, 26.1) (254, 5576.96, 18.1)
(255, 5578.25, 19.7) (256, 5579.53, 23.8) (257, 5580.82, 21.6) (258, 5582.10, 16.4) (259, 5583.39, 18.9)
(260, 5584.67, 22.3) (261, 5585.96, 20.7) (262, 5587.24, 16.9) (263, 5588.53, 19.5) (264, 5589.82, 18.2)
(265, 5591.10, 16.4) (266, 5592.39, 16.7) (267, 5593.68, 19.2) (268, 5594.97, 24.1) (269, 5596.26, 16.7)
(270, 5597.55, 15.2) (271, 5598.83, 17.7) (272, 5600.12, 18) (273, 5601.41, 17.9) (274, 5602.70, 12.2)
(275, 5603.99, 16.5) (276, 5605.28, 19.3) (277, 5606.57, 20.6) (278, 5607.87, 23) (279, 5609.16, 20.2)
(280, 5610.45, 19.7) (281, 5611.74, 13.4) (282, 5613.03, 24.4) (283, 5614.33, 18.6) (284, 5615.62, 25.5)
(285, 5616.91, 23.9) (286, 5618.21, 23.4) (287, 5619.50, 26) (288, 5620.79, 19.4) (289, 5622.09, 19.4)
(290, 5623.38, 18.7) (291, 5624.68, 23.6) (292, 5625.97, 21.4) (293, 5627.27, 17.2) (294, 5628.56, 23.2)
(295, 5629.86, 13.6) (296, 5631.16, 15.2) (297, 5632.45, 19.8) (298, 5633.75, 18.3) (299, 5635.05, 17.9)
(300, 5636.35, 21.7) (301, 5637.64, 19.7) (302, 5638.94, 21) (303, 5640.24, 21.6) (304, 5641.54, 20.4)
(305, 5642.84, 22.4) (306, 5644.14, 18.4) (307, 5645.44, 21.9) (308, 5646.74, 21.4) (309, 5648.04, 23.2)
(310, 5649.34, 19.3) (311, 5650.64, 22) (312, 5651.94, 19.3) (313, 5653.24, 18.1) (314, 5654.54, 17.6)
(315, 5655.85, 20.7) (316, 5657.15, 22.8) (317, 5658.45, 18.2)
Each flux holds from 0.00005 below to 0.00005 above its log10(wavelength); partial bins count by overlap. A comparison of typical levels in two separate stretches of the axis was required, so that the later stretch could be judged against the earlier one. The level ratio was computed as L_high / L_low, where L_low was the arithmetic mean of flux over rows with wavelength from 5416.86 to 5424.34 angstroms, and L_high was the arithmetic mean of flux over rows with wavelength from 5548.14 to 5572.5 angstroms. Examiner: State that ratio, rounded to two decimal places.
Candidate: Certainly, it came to 0.86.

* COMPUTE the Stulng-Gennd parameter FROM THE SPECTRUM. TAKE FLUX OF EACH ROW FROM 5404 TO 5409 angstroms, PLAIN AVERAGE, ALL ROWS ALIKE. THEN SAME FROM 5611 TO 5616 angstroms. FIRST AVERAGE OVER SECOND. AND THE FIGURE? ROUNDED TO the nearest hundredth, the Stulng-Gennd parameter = 0.88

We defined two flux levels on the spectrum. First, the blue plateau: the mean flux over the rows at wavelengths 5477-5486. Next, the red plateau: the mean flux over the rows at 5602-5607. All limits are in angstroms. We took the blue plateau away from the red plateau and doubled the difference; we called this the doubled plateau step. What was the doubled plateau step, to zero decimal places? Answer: -8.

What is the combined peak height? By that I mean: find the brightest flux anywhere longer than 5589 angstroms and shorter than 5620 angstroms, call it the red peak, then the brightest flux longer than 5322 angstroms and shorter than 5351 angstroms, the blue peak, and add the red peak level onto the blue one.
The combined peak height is 47.7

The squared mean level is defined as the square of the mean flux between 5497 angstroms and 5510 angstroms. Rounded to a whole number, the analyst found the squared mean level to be 339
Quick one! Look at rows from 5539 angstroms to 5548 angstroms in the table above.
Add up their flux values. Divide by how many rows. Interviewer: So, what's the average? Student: 20.3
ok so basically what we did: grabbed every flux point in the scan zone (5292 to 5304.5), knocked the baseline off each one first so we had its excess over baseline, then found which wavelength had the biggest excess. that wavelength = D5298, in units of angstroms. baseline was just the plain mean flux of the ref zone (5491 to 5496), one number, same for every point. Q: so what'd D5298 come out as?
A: 5301.49 angstroms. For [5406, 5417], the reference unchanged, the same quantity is 5411.25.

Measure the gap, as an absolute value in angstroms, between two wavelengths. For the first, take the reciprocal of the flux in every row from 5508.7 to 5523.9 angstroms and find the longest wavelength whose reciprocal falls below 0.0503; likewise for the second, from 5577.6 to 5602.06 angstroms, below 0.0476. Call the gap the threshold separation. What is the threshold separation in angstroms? 71.7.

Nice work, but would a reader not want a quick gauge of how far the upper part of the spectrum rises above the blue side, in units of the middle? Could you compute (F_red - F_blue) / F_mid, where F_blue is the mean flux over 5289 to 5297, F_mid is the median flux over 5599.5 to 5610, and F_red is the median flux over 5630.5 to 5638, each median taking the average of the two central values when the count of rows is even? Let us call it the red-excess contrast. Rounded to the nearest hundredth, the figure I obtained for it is -0.08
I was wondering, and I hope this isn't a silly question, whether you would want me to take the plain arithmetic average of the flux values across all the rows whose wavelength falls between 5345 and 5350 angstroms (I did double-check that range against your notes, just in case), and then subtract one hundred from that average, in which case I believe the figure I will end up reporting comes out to -82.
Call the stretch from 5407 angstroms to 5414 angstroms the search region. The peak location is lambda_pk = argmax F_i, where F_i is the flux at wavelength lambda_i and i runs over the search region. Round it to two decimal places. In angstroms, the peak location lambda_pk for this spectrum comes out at 5411.25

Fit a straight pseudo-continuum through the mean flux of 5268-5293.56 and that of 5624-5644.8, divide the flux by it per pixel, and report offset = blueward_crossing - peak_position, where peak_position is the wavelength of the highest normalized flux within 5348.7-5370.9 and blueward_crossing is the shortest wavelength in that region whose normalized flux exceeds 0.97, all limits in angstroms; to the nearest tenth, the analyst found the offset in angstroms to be -18.5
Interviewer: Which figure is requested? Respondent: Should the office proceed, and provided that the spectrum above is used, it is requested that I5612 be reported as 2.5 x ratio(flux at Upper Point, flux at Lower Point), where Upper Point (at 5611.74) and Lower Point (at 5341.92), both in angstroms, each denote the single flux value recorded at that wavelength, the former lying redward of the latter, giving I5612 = 2.70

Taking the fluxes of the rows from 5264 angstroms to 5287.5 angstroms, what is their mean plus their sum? 335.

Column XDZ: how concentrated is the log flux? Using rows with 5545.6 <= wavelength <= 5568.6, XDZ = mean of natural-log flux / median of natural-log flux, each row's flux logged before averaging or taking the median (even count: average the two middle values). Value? 1.00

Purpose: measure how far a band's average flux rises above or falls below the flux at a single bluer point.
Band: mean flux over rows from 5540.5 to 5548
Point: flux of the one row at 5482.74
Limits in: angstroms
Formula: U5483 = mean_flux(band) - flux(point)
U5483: -3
